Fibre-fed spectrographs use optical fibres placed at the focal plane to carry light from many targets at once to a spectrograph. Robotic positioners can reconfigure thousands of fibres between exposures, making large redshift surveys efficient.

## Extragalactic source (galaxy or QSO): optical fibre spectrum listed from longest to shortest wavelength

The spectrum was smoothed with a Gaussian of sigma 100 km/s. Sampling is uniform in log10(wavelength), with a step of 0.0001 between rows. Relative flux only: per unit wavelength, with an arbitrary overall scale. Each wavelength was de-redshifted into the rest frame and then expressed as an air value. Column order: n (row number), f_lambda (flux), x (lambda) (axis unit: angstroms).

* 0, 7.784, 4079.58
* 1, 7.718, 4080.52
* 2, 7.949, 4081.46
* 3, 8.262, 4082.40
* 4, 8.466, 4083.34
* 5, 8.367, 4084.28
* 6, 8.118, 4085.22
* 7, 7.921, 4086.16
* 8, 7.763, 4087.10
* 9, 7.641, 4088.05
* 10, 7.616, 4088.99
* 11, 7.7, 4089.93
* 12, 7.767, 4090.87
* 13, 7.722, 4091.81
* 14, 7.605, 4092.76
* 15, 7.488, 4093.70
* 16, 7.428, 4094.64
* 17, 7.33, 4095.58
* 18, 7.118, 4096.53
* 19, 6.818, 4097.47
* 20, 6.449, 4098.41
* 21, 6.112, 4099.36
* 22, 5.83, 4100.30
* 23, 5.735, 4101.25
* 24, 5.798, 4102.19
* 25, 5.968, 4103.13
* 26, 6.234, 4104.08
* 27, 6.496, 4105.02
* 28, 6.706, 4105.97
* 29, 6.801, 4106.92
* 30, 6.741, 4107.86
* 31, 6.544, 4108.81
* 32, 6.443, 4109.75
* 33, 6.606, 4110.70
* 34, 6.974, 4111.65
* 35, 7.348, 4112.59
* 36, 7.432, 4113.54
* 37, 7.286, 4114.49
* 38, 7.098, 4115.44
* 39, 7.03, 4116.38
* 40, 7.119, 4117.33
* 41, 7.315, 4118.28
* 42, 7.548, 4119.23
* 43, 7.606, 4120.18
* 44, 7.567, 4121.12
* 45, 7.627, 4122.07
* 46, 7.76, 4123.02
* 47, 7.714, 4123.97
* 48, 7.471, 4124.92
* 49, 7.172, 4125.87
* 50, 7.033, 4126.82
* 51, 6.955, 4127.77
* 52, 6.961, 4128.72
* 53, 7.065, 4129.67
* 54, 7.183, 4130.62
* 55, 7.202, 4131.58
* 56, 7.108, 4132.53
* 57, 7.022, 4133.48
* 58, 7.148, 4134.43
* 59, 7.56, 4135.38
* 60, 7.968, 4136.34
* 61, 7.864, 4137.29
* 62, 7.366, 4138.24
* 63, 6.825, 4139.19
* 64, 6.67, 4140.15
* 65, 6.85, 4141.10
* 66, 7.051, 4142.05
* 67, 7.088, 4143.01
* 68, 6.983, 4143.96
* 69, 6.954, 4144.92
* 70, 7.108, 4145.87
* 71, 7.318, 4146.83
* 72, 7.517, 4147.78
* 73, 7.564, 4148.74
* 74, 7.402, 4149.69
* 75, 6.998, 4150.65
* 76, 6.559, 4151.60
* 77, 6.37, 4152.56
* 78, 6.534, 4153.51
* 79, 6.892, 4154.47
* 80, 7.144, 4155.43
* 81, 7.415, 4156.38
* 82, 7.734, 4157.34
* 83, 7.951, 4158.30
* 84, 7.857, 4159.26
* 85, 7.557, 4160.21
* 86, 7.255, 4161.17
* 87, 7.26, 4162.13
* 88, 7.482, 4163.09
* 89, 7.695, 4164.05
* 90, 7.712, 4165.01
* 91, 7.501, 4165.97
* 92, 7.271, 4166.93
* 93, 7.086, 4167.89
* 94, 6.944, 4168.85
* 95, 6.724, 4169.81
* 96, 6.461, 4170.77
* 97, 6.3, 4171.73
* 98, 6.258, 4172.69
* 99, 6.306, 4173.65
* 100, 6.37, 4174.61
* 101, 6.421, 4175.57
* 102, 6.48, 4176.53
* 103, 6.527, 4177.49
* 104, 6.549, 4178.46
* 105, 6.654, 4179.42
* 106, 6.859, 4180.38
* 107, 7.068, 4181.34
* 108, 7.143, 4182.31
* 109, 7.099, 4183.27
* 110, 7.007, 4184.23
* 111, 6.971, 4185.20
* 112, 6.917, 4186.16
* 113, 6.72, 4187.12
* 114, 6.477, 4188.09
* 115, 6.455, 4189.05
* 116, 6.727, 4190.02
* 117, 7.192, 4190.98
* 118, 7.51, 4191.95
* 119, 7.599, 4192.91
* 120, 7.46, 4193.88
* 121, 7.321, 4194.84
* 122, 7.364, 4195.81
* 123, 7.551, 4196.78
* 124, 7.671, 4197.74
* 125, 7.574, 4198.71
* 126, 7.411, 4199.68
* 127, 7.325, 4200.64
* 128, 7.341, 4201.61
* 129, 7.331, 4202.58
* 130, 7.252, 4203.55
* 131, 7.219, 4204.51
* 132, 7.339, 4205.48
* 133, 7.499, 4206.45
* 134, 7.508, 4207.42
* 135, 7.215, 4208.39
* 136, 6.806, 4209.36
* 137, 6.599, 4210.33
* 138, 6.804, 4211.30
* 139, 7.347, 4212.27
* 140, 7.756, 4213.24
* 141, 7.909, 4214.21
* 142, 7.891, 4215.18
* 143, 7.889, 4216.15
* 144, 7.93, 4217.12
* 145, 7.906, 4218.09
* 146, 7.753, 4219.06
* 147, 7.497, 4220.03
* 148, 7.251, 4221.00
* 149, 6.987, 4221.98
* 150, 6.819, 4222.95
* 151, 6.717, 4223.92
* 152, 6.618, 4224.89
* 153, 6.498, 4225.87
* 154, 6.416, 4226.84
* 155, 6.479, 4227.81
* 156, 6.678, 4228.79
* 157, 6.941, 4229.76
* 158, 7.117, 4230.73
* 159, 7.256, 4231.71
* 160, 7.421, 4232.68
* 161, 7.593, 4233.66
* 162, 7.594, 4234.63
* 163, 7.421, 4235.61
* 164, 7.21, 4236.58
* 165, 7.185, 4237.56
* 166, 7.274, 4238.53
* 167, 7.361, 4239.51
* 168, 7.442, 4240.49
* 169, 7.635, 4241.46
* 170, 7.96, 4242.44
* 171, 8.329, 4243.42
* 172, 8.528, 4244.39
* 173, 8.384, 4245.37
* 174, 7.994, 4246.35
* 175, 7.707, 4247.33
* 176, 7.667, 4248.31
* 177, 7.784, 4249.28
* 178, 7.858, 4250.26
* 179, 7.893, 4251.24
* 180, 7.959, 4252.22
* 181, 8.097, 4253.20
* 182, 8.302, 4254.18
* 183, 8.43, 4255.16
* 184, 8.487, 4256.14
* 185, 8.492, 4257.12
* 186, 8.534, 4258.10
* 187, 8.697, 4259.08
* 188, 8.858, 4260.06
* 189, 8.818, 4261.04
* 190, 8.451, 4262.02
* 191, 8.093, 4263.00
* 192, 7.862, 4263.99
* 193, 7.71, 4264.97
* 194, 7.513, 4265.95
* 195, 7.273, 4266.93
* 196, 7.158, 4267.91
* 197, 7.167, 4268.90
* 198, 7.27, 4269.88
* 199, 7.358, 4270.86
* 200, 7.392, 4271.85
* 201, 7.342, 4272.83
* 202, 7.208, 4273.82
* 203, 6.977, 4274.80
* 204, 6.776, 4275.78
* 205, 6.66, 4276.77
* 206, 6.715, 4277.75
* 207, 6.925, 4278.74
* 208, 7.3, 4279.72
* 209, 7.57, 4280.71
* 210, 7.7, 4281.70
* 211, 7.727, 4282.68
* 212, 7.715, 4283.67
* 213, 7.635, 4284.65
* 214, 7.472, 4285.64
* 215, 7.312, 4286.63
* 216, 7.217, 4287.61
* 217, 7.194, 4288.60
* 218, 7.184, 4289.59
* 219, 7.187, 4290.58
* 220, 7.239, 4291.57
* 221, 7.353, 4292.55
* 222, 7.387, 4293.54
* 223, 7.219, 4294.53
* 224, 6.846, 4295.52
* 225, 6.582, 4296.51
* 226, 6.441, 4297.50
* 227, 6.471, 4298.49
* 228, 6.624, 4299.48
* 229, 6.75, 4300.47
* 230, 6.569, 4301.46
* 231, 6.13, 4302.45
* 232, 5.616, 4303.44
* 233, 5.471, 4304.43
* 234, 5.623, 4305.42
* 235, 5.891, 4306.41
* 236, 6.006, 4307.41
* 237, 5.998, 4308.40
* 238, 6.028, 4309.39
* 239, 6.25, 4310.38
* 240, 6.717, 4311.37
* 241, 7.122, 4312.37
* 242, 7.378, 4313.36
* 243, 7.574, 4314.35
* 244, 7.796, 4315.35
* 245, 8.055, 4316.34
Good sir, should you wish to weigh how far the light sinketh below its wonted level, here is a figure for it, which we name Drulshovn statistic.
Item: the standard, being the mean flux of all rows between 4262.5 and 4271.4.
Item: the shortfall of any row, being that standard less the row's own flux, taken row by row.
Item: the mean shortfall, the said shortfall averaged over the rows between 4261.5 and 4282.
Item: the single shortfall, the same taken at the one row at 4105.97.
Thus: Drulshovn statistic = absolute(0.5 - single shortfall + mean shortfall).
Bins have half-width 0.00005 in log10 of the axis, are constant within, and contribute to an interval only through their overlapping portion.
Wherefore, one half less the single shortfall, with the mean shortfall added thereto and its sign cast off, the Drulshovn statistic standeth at 0.15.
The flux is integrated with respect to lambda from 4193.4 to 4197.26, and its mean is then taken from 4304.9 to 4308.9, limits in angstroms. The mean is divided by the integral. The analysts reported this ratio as 0.205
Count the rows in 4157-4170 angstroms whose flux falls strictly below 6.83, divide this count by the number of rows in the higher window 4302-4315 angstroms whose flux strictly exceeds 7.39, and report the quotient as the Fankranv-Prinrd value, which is 1.0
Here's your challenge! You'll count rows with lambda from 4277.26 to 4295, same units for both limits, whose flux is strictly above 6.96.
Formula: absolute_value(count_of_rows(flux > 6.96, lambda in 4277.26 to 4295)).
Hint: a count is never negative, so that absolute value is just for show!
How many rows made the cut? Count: 16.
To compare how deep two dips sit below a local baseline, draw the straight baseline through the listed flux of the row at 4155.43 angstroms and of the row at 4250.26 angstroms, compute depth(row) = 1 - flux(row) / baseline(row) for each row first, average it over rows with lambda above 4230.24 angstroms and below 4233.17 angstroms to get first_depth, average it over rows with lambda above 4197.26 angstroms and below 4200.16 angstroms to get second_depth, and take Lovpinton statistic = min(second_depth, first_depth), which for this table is -0.011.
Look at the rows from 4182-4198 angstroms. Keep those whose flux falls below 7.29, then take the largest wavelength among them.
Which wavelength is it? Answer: 4190.98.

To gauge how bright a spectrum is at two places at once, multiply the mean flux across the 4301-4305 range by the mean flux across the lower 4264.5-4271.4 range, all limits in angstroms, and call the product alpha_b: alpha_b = 43.7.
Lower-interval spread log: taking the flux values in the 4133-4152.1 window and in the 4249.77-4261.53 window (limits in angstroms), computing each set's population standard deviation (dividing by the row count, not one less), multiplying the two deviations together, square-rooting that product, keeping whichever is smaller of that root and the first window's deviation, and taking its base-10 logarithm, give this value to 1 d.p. -0.5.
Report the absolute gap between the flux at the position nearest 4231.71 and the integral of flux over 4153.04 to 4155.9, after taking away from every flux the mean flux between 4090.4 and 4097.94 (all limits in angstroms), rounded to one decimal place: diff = 1.4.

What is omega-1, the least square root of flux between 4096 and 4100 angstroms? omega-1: 2.47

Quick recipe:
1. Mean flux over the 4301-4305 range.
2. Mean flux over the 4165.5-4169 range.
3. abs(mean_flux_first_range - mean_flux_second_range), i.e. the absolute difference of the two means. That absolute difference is 1.3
